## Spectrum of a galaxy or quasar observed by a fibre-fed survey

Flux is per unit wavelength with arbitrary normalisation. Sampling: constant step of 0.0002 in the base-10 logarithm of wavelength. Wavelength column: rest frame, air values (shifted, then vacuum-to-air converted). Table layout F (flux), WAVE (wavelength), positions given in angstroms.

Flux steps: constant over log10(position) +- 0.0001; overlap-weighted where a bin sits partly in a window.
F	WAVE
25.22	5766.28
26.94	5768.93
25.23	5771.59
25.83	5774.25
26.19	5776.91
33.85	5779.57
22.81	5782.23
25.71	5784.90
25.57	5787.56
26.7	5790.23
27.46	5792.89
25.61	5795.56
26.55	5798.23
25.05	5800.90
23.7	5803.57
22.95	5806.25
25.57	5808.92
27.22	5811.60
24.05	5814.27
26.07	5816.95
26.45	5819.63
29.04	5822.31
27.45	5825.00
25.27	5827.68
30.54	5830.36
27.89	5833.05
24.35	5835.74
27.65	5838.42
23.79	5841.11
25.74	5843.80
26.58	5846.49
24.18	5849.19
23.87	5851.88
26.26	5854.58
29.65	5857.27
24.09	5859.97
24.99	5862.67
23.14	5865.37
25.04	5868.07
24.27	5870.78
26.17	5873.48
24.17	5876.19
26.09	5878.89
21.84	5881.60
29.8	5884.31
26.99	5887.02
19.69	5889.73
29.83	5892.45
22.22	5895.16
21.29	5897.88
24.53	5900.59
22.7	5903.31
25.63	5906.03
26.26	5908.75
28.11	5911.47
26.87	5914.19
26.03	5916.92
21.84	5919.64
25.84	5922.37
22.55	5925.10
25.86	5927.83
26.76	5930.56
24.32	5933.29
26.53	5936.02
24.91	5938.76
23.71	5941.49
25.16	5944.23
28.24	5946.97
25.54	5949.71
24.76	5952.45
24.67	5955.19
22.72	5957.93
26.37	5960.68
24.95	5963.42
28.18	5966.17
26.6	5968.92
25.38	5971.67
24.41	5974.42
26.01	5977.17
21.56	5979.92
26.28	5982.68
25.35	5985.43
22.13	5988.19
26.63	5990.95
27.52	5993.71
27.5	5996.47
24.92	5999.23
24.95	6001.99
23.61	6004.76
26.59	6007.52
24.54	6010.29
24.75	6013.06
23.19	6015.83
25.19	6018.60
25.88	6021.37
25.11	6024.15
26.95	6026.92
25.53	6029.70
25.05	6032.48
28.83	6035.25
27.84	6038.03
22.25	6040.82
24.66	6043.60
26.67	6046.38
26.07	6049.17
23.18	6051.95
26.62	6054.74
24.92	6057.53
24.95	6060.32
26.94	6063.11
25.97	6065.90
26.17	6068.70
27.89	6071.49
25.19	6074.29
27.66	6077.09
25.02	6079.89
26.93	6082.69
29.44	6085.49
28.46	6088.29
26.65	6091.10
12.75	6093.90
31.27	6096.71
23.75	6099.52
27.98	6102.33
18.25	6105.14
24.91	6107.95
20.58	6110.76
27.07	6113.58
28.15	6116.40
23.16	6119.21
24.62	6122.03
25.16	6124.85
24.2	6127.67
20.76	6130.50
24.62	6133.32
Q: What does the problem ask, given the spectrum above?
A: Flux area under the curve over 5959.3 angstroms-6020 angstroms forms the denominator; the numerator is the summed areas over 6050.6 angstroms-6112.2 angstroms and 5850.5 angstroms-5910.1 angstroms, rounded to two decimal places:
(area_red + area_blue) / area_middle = 1.98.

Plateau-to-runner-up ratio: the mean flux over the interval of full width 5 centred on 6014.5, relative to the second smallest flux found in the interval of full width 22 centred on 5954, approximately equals 0.97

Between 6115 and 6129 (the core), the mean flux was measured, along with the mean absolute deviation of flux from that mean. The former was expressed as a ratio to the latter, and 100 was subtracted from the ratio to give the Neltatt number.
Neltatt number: -80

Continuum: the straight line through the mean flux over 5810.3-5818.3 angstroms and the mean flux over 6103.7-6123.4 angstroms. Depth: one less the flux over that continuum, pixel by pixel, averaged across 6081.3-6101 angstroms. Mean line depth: -0.07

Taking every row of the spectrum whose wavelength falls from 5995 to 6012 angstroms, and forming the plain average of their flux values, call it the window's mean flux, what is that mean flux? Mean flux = 25.4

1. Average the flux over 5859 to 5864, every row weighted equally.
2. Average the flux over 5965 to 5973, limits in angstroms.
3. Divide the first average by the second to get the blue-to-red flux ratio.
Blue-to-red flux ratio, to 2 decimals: 0.92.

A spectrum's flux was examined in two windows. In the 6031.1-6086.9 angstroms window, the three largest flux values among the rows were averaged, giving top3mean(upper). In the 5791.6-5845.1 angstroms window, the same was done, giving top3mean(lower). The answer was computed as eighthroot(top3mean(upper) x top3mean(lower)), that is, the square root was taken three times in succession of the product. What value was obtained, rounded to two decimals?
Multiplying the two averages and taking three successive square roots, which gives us 2.32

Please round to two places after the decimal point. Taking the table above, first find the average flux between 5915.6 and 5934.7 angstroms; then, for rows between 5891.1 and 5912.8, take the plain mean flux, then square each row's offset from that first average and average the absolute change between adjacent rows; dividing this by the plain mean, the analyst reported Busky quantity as 0.31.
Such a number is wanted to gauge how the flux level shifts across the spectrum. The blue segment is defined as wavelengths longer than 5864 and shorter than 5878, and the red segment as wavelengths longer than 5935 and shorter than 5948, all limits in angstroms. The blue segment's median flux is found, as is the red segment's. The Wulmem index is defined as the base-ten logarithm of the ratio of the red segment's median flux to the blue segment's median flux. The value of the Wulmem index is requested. 0.016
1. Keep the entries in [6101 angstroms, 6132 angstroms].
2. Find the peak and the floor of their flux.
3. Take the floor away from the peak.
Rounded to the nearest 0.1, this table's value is 9.9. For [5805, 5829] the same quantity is 6.1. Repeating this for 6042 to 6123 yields 18.5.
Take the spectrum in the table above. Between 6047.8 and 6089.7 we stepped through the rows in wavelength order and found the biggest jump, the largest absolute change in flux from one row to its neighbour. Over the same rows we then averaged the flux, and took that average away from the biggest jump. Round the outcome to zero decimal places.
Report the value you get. -23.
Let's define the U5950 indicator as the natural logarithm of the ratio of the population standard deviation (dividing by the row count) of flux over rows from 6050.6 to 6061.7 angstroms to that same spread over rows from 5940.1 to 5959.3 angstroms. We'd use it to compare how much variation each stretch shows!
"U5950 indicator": -0.27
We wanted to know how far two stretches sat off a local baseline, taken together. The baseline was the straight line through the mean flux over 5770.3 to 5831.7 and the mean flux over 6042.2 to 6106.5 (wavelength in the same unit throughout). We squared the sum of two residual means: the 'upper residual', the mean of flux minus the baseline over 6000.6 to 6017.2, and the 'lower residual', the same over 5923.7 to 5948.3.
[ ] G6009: 2.9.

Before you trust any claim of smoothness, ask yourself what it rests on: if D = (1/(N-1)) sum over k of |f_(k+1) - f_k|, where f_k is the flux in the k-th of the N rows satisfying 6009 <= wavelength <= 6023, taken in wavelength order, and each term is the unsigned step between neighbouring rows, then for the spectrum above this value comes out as 1.1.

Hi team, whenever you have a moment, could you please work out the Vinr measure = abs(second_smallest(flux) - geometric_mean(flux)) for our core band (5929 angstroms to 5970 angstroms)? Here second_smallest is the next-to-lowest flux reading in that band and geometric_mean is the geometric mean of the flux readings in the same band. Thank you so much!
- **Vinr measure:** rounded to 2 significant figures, 1.8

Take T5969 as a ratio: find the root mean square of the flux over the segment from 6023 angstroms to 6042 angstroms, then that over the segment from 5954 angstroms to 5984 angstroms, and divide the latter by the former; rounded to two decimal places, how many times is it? 0.97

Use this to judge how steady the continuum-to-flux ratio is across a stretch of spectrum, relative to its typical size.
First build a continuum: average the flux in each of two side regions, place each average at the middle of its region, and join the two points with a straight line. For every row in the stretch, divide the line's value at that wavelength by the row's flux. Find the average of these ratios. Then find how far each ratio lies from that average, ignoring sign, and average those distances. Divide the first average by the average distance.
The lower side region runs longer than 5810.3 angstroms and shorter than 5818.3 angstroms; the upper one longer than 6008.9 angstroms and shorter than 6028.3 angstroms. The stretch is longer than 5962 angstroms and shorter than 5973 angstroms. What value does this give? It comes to 24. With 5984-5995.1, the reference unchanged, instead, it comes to 14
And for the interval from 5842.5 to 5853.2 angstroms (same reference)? 24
